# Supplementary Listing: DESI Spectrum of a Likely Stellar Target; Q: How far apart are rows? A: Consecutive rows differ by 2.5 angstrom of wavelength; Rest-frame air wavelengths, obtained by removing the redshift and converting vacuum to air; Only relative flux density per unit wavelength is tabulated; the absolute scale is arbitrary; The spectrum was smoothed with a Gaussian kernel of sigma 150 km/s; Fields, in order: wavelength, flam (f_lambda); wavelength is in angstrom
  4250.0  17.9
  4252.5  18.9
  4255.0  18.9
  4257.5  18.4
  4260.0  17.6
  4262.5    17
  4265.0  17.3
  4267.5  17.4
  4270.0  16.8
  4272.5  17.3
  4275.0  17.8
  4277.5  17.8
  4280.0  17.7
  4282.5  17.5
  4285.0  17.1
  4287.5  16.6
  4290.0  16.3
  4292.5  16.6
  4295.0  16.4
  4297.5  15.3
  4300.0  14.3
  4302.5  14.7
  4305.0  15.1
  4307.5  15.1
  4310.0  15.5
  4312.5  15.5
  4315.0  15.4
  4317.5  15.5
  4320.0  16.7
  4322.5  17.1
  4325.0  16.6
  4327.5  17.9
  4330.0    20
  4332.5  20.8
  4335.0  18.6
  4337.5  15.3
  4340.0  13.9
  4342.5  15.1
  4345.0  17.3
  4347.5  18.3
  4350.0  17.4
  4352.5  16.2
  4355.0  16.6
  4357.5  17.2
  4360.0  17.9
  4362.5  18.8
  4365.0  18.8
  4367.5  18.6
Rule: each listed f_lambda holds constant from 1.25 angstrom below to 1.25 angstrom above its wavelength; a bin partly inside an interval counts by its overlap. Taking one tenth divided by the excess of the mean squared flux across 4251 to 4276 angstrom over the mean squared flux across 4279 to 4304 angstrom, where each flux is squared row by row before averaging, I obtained 0.0020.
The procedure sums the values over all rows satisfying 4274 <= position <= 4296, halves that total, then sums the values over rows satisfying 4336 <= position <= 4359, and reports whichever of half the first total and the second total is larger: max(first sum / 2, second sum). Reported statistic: 147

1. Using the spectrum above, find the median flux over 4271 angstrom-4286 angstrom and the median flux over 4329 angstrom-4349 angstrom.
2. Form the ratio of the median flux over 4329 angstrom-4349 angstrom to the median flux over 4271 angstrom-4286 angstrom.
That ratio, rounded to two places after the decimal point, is 1.01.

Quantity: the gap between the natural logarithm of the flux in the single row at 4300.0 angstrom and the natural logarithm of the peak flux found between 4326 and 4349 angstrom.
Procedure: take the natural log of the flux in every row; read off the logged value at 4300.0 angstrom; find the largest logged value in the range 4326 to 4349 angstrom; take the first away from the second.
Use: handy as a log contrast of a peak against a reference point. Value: 0.37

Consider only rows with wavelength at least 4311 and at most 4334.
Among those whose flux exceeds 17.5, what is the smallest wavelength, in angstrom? 4327.5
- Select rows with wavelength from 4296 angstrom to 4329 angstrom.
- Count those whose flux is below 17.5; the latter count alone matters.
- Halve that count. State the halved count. 6.00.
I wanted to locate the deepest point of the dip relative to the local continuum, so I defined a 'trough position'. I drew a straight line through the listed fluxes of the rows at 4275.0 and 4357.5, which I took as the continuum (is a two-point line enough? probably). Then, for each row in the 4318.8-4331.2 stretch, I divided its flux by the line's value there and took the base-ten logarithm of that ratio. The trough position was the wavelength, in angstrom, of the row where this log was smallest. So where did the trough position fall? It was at 4325.0 angstrom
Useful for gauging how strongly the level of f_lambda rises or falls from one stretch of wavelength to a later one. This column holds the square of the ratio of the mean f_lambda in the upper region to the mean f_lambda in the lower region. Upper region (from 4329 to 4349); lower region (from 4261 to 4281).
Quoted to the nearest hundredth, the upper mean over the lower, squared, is 1.00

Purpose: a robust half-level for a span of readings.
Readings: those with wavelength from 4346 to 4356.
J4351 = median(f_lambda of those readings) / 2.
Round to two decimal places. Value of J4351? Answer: 8.50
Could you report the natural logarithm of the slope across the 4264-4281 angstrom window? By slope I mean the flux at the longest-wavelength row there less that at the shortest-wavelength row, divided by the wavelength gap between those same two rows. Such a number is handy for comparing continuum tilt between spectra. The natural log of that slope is -3.62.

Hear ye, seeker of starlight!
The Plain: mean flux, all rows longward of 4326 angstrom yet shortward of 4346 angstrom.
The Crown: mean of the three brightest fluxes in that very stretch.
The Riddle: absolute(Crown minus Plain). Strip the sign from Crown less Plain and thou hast 2.4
